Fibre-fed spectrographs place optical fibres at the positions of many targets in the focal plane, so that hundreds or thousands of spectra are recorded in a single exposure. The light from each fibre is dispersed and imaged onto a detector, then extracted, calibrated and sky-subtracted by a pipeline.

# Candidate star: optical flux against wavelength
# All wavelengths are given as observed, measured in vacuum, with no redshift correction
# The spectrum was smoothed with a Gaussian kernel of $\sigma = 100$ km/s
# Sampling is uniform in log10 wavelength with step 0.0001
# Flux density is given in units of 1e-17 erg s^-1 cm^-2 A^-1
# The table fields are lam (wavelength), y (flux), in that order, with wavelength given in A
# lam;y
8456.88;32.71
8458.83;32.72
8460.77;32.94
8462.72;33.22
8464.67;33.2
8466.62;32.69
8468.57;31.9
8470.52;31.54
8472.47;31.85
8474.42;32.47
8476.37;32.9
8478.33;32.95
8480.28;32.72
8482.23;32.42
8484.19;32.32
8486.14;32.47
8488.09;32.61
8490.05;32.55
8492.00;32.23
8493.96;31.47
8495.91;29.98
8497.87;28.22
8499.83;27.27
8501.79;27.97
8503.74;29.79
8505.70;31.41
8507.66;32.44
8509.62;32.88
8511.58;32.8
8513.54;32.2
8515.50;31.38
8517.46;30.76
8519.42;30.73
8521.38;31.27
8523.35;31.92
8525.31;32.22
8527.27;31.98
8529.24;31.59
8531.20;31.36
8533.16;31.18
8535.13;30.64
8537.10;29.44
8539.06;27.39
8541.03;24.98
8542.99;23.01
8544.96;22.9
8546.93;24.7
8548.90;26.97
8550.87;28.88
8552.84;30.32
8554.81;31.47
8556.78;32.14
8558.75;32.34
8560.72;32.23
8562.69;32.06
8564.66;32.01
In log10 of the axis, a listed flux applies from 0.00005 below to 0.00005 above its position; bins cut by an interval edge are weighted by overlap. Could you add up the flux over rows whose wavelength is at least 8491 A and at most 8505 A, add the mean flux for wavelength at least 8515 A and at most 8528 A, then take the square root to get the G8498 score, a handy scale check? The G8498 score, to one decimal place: 15.4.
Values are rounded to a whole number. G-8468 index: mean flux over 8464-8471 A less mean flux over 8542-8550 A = 8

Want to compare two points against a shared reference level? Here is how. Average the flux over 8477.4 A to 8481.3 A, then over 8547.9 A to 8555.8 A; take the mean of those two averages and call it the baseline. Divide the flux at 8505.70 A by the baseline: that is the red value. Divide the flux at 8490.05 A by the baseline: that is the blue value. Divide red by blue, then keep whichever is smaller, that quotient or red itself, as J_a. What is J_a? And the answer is 0.96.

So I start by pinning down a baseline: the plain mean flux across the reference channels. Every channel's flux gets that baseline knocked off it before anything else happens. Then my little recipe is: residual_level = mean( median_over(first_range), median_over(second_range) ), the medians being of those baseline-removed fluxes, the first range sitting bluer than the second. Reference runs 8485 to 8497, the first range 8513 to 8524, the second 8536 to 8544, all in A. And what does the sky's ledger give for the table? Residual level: -3.1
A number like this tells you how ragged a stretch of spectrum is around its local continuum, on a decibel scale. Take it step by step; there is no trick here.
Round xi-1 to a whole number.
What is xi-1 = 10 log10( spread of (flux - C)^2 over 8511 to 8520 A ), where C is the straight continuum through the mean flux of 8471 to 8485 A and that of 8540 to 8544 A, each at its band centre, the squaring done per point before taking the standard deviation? 6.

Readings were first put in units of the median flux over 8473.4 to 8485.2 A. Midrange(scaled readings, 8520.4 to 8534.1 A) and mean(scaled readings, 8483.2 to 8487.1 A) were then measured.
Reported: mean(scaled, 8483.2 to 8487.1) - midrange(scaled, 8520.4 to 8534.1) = 0.02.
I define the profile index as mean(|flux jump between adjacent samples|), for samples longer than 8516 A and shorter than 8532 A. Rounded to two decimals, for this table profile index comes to 0.34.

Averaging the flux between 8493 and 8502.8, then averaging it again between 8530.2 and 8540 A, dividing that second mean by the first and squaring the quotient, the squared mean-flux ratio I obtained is 1.07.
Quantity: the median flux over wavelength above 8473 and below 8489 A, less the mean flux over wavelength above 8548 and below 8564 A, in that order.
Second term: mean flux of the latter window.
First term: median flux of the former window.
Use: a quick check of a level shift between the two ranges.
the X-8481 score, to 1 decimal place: 1.7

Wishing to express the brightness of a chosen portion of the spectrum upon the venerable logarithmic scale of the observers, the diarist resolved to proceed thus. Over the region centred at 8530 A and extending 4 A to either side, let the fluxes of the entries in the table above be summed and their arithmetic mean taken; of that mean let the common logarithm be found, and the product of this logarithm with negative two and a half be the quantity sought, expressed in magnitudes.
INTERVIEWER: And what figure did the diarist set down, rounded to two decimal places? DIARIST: -3.75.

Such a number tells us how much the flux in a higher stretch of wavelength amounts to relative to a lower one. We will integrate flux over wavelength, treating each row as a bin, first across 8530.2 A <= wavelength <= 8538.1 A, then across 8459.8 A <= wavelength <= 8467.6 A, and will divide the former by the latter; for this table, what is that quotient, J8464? 0.94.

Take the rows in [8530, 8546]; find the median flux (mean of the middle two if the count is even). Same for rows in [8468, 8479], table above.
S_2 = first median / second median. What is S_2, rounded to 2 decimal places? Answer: 0.88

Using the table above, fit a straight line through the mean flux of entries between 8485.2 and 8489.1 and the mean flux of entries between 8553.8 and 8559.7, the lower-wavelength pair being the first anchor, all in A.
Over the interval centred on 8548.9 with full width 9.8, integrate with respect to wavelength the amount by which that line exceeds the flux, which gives 52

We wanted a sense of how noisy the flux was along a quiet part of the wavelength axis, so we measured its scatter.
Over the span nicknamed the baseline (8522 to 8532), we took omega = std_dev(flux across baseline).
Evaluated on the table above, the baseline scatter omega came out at 0.3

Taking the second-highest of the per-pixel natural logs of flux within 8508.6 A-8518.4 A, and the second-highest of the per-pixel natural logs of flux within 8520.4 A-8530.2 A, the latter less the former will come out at -0.03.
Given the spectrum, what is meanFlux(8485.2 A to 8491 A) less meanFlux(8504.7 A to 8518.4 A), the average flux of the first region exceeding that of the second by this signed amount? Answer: 0.56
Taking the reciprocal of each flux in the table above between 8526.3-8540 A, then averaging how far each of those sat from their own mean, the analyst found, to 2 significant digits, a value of 0.0014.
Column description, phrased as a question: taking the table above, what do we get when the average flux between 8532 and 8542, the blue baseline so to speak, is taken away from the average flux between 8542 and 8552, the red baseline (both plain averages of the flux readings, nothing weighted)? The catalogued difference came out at -3.4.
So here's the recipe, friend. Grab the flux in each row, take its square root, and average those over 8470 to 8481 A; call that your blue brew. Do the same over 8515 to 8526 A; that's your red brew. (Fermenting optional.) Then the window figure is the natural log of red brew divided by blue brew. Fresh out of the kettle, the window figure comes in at -0.02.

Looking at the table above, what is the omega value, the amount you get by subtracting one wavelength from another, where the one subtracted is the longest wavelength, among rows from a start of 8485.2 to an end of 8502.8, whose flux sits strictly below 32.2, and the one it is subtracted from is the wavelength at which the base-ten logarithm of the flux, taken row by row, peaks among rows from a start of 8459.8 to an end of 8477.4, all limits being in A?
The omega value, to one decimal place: -39.1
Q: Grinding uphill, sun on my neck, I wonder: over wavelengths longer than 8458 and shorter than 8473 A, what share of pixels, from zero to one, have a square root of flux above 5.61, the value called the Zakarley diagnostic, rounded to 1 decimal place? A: 1.0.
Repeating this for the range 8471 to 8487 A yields 1.0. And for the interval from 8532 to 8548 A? 0.0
